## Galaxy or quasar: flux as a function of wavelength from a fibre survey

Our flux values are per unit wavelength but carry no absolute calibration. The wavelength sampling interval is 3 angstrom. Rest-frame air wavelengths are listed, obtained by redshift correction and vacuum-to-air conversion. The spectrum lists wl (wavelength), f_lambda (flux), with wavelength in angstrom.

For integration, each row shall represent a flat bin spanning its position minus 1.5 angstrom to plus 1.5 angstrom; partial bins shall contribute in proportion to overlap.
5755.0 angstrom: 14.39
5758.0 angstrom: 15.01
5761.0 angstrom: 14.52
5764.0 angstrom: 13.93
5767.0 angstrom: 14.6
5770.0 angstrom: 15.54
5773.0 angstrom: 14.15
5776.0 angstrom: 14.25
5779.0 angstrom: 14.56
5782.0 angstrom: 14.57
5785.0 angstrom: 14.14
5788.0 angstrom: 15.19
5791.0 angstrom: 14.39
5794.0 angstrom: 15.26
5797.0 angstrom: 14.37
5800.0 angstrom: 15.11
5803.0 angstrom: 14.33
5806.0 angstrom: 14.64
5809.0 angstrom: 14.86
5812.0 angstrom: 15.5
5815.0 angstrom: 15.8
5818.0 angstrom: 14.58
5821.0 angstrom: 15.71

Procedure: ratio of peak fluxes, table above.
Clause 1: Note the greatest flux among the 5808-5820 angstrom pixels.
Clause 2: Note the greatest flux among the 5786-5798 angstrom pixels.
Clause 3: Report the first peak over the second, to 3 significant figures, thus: 1.04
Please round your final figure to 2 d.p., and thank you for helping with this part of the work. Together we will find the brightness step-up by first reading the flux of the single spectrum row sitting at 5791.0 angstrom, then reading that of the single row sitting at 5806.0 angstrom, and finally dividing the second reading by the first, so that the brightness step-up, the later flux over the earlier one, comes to 1.02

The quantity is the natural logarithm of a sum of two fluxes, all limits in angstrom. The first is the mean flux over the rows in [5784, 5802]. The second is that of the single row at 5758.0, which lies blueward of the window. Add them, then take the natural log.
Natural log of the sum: 3.39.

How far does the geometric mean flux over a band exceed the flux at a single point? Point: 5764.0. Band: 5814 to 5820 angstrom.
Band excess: 1.2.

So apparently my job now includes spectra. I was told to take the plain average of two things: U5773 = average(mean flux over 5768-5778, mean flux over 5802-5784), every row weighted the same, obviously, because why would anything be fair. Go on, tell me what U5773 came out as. 14.7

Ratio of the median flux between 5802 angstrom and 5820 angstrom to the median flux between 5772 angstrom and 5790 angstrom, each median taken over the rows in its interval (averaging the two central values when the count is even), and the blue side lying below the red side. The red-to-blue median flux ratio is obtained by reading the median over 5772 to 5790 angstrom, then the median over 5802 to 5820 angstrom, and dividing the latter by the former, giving 1.02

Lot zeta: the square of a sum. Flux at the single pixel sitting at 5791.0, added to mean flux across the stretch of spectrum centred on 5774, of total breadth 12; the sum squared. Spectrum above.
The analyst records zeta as 842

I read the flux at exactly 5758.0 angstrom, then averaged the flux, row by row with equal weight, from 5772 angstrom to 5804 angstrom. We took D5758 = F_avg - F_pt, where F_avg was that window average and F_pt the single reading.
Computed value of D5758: -0.4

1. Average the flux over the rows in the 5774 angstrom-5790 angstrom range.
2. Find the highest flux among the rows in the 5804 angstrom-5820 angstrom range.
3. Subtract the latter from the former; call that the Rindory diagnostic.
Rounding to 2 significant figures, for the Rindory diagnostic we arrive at -1.3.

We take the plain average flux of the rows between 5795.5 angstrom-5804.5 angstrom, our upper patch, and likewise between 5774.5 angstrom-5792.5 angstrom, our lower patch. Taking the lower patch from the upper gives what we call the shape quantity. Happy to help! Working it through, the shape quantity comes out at 0.09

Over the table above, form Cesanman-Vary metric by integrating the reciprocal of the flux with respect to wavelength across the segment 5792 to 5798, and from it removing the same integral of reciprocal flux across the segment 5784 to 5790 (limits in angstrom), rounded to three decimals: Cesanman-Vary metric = -0.004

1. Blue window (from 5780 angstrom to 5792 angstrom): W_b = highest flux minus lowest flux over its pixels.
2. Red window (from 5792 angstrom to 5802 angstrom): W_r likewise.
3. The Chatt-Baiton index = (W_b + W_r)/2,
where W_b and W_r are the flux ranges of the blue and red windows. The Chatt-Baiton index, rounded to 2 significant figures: 0.97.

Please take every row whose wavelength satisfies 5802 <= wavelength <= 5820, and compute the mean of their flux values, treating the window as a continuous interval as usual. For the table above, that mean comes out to 15.0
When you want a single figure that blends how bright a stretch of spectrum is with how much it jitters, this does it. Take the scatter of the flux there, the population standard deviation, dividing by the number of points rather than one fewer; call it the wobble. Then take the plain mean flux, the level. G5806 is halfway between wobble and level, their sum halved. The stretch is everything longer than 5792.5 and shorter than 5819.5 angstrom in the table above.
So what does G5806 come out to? 7.71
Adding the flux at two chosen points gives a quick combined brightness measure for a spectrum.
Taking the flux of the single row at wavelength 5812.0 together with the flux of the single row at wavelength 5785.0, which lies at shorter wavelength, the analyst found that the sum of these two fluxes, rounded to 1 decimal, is 29.6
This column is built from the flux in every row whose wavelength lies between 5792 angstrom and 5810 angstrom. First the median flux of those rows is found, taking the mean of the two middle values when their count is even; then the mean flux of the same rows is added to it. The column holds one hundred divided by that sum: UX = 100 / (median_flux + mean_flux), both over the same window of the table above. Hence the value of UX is 3.39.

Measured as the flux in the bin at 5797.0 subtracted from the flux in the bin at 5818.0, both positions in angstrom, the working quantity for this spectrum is 0.2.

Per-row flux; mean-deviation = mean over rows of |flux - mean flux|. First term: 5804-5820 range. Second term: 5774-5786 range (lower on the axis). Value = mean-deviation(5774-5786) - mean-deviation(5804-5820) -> -0.27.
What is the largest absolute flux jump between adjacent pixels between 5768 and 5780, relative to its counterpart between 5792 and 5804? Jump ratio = 1.56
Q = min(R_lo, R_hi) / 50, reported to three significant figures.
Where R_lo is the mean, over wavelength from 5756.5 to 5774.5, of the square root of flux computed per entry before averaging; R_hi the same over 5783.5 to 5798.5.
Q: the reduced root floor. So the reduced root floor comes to 0.0765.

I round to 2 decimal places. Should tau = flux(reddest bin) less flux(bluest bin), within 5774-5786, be -0.11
